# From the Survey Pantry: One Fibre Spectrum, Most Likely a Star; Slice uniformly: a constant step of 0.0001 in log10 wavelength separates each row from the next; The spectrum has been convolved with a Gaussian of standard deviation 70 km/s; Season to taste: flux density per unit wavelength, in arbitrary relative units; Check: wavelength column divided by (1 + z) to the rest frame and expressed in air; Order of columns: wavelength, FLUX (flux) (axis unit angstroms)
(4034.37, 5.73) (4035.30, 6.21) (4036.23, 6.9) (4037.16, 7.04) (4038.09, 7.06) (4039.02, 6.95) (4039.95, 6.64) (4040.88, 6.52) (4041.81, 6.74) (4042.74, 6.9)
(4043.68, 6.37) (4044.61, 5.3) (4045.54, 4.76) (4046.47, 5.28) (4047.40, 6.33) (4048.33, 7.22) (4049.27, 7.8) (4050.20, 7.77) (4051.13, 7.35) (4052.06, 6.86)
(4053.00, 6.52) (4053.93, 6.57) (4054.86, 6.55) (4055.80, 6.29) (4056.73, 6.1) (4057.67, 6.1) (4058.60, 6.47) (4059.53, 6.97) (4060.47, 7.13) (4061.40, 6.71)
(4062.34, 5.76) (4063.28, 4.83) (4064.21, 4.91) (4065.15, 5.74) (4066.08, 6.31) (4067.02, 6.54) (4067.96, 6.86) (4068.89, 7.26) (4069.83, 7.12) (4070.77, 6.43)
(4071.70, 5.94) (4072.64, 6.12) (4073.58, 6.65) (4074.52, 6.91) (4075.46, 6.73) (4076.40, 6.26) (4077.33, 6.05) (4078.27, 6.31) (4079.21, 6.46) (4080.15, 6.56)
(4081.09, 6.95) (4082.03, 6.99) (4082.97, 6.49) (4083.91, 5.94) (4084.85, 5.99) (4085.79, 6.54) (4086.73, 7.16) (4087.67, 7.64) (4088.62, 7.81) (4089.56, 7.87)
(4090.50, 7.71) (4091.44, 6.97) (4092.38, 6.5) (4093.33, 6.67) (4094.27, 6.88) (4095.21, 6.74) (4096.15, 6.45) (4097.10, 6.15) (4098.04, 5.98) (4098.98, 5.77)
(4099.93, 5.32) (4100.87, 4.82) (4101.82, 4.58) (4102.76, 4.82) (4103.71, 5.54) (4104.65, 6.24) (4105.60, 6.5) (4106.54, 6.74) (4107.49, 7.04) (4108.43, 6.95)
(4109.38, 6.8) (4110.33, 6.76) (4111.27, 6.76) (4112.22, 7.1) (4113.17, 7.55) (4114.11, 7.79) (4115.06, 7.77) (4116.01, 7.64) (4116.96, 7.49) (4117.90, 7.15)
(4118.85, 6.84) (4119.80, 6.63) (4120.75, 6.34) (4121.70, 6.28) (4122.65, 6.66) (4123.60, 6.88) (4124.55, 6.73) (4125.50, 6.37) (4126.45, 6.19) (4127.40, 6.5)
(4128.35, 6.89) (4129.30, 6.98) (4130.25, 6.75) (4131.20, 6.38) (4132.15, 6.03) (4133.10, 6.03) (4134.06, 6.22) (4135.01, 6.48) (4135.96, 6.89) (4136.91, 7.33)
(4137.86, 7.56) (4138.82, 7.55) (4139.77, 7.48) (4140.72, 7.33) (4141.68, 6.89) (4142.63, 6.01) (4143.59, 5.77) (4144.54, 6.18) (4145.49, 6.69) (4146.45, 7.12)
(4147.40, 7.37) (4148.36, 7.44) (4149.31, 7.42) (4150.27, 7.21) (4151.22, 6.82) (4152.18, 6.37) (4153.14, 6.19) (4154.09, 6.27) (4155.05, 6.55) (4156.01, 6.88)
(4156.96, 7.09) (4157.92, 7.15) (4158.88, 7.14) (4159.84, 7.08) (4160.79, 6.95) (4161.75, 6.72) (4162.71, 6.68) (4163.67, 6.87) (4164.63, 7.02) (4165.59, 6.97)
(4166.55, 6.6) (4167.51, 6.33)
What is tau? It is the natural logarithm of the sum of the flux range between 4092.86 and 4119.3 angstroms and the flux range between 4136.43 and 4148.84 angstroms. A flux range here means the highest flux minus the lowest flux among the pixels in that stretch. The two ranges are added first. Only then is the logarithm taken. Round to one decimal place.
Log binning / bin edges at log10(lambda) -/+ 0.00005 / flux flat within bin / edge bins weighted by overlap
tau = 1.6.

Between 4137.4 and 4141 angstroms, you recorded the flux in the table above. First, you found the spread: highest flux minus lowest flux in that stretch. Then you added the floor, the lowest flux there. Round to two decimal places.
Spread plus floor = 7.56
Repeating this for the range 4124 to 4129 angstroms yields 6.89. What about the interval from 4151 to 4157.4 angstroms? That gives 7.09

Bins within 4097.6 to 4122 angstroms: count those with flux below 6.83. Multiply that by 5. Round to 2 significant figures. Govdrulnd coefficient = 80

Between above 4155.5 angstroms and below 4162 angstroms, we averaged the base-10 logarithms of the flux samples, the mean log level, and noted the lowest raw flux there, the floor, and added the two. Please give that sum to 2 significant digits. 7.6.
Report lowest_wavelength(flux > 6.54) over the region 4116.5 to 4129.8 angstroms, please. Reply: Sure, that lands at 4116.96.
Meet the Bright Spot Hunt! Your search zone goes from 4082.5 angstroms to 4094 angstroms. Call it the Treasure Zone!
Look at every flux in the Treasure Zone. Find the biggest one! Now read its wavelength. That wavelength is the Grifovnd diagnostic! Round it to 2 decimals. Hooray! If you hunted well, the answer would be 4089.56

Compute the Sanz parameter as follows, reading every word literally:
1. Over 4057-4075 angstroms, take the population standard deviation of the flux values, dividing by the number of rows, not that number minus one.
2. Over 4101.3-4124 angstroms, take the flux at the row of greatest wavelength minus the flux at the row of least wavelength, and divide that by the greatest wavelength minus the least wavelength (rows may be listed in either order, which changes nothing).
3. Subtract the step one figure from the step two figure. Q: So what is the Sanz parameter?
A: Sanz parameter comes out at -0.57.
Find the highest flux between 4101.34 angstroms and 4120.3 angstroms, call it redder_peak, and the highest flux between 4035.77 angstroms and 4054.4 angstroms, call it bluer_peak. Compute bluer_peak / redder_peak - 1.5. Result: -0.499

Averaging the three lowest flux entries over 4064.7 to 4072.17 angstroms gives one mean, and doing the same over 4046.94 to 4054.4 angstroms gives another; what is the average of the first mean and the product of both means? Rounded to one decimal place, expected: 22.4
